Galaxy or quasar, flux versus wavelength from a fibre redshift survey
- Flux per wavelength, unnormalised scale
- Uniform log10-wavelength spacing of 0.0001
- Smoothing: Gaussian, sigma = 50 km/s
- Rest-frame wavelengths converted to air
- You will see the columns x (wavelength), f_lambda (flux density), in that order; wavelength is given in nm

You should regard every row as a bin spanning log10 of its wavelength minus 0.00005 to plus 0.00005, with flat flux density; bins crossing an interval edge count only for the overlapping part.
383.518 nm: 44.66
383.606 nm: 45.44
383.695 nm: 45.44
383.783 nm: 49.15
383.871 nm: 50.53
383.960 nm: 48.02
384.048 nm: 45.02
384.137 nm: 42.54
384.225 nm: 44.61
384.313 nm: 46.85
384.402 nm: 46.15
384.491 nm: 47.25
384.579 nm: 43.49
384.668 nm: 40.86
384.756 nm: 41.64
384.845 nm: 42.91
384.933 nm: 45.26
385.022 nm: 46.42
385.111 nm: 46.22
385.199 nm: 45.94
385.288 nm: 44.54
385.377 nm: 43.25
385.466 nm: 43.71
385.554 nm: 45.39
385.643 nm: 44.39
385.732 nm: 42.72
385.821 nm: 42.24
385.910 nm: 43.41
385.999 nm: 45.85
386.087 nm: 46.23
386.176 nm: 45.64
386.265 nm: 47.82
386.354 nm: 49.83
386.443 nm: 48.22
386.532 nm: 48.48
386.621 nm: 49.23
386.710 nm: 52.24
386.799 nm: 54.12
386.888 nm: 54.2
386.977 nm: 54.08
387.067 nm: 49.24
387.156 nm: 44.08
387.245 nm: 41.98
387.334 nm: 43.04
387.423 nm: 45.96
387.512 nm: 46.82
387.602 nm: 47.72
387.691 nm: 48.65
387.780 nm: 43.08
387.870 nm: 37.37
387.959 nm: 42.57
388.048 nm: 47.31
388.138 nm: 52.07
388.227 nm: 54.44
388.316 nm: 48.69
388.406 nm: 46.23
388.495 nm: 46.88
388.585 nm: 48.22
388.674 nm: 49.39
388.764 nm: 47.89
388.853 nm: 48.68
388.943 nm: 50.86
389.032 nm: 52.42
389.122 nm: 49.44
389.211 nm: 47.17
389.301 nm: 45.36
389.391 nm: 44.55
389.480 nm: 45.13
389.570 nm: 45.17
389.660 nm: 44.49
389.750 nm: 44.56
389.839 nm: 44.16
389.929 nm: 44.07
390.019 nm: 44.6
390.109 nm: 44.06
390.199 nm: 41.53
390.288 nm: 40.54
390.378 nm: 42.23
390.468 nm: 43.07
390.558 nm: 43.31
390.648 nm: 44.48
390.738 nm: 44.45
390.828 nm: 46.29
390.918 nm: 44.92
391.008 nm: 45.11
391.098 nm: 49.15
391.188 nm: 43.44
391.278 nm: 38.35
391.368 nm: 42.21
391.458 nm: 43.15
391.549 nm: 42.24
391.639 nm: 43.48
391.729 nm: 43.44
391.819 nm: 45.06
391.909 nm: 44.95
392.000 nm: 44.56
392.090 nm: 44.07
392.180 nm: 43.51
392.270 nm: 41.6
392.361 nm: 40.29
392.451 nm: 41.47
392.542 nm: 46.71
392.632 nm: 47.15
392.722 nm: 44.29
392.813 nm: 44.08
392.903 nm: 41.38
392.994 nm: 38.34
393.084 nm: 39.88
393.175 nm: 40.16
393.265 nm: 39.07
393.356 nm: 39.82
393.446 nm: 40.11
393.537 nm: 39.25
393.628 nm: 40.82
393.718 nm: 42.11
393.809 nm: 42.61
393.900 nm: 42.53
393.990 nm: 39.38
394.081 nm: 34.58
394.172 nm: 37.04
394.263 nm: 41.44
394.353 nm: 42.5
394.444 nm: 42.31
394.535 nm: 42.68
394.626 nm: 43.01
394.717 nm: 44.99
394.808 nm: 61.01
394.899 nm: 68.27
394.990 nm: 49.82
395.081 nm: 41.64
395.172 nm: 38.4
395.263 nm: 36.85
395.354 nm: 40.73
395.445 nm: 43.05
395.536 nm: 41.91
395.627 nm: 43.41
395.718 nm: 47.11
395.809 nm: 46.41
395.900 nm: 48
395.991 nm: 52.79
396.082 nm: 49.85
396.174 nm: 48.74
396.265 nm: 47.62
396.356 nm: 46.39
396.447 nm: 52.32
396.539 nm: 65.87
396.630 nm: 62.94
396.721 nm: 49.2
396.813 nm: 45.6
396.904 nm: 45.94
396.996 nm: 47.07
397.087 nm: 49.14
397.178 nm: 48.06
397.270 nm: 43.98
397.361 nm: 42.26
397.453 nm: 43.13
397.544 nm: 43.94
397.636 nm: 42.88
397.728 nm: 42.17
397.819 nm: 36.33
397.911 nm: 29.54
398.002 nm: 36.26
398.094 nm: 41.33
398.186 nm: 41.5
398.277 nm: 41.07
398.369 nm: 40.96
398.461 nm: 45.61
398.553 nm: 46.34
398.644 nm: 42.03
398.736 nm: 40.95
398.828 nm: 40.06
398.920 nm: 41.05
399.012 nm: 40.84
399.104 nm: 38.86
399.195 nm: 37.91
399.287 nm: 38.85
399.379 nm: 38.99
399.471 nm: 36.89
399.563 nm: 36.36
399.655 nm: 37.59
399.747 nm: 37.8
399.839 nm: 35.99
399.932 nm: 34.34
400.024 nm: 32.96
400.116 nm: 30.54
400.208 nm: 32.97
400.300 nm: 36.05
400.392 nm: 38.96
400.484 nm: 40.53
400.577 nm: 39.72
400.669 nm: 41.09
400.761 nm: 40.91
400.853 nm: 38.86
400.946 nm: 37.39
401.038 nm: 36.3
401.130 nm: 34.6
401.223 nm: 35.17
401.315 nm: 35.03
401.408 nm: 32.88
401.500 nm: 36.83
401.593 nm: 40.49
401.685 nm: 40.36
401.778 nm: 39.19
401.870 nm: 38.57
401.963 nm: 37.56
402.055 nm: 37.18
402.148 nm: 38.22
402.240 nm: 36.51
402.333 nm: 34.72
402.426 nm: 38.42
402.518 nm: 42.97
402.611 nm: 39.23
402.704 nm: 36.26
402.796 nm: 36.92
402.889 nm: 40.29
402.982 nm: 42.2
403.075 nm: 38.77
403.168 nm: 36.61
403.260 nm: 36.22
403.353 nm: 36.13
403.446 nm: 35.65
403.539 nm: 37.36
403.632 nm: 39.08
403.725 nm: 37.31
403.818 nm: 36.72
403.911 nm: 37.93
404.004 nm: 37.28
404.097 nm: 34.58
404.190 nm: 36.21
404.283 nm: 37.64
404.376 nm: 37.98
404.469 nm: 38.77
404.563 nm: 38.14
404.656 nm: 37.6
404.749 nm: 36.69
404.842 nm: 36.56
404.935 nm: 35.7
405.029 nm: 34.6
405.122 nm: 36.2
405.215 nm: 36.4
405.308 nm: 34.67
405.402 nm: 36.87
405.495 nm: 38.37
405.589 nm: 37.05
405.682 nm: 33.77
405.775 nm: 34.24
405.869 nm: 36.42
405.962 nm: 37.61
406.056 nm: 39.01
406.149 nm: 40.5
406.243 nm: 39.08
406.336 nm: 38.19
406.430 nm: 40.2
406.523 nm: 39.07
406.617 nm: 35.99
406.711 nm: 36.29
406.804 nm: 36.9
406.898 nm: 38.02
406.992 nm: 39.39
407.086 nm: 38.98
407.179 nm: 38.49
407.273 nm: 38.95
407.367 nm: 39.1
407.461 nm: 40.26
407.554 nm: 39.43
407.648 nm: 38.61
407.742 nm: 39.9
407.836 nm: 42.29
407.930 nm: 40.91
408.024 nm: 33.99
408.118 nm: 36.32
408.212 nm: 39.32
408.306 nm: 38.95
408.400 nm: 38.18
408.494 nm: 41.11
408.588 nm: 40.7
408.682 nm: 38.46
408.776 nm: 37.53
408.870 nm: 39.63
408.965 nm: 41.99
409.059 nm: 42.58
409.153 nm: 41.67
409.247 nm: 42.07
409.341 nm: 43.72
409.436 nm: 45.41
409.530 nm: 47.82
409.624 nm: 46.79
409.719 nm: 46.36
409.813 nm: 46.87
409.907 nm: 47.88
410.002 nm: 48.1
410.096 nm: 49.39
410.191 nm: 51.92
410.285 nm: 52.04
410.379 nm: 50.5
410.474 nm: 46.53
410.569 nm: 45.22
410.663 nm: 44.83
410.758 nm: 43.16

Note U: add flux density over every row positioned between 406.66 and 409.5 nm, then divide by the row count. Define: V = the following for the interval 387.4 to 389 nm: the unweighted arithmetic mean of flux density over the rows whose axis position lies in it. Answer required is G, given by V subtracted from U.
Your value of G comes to -8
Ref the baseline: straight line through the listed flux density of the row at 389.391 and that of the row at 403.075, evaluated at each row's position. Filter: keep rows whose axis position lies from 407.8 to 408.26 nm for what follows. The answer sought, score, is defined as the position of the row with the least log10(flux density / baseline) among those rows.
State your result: 408.024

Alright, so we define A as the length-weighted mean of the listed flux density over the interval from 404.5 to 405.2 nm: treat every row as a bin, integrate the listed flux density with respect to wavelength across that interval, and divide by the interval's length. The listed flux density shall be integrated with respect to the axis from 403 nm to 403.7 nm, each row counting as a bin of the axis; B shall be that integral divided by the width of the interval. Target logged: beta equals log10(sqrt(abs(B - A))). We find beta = -0.05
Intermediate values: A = 37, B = 37.3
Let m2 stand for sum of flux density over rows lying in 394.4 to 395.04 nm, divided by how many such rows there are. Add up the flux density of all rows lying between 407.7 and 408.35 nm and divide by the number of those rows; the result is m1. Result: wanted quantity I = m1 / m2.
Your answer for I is 0.77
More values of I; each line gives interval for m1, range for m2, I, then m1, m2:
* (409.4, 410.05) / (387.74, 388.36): 1.01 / 47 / 47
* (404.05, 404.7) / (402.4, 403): 0.94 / 37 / 39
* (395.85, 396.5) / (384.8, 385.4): 1.10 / 49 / 45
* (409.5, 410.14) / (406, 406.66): 1.22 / 48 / 39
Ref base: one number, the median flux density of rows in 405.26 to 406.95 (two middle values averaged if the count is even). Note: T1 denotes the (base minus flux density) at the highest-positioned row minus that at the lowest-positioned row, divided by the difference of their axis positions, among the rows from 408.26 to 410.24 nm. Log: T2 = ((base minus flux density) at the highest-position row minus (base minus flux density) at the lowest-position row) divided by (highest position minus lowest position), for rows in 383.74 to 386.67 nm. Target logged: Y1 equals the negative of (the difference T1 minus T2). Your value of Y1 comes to 7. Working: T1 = -6.9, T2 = 0.0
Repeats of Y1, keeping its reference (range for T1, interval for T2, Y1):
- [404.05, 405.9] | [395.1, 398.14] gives 0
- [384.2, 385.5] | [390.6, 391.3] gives 9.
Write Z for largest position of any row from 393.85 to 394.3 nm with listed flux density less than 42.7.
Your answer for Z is 394.263 nm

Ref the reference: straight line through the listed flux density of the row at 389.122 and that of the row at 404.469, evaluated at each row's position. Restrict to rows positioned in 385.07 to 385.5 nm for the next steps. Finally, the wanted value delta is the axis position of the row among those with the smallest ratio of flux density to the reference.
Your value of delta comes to 385.377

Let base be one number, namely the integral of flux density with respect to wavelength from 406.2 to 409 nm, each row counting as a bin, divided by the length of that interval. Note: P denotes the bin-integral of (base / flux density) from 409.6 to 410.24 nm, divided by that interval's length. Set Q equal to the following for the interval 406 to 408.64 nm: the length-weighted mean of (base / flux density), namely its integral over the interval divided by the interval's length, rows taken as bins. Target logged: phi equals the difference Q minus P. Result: 0.20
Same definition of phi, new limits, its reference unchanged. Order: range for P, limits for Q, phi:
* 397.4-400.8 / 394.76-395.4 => -0.16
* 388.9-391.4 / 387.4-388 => 0.01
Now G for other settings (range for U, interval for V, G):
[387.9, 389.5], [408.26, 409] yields 9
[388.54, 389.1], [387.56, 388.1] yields 5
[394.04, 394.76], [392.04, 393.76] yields -1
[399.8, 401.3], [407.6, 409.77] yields -4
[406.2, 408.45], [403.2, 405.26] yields 2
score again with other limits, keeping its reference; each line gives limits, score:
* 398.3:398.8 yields 398.369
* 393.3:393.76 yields 393.537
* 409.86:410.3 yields 409.907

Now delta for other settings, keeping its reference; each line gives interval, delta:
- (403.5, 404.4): 404.097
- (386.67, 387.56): 387.245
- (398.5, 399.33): 399.195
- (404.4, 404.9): 404.842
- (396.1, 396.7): 396.356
